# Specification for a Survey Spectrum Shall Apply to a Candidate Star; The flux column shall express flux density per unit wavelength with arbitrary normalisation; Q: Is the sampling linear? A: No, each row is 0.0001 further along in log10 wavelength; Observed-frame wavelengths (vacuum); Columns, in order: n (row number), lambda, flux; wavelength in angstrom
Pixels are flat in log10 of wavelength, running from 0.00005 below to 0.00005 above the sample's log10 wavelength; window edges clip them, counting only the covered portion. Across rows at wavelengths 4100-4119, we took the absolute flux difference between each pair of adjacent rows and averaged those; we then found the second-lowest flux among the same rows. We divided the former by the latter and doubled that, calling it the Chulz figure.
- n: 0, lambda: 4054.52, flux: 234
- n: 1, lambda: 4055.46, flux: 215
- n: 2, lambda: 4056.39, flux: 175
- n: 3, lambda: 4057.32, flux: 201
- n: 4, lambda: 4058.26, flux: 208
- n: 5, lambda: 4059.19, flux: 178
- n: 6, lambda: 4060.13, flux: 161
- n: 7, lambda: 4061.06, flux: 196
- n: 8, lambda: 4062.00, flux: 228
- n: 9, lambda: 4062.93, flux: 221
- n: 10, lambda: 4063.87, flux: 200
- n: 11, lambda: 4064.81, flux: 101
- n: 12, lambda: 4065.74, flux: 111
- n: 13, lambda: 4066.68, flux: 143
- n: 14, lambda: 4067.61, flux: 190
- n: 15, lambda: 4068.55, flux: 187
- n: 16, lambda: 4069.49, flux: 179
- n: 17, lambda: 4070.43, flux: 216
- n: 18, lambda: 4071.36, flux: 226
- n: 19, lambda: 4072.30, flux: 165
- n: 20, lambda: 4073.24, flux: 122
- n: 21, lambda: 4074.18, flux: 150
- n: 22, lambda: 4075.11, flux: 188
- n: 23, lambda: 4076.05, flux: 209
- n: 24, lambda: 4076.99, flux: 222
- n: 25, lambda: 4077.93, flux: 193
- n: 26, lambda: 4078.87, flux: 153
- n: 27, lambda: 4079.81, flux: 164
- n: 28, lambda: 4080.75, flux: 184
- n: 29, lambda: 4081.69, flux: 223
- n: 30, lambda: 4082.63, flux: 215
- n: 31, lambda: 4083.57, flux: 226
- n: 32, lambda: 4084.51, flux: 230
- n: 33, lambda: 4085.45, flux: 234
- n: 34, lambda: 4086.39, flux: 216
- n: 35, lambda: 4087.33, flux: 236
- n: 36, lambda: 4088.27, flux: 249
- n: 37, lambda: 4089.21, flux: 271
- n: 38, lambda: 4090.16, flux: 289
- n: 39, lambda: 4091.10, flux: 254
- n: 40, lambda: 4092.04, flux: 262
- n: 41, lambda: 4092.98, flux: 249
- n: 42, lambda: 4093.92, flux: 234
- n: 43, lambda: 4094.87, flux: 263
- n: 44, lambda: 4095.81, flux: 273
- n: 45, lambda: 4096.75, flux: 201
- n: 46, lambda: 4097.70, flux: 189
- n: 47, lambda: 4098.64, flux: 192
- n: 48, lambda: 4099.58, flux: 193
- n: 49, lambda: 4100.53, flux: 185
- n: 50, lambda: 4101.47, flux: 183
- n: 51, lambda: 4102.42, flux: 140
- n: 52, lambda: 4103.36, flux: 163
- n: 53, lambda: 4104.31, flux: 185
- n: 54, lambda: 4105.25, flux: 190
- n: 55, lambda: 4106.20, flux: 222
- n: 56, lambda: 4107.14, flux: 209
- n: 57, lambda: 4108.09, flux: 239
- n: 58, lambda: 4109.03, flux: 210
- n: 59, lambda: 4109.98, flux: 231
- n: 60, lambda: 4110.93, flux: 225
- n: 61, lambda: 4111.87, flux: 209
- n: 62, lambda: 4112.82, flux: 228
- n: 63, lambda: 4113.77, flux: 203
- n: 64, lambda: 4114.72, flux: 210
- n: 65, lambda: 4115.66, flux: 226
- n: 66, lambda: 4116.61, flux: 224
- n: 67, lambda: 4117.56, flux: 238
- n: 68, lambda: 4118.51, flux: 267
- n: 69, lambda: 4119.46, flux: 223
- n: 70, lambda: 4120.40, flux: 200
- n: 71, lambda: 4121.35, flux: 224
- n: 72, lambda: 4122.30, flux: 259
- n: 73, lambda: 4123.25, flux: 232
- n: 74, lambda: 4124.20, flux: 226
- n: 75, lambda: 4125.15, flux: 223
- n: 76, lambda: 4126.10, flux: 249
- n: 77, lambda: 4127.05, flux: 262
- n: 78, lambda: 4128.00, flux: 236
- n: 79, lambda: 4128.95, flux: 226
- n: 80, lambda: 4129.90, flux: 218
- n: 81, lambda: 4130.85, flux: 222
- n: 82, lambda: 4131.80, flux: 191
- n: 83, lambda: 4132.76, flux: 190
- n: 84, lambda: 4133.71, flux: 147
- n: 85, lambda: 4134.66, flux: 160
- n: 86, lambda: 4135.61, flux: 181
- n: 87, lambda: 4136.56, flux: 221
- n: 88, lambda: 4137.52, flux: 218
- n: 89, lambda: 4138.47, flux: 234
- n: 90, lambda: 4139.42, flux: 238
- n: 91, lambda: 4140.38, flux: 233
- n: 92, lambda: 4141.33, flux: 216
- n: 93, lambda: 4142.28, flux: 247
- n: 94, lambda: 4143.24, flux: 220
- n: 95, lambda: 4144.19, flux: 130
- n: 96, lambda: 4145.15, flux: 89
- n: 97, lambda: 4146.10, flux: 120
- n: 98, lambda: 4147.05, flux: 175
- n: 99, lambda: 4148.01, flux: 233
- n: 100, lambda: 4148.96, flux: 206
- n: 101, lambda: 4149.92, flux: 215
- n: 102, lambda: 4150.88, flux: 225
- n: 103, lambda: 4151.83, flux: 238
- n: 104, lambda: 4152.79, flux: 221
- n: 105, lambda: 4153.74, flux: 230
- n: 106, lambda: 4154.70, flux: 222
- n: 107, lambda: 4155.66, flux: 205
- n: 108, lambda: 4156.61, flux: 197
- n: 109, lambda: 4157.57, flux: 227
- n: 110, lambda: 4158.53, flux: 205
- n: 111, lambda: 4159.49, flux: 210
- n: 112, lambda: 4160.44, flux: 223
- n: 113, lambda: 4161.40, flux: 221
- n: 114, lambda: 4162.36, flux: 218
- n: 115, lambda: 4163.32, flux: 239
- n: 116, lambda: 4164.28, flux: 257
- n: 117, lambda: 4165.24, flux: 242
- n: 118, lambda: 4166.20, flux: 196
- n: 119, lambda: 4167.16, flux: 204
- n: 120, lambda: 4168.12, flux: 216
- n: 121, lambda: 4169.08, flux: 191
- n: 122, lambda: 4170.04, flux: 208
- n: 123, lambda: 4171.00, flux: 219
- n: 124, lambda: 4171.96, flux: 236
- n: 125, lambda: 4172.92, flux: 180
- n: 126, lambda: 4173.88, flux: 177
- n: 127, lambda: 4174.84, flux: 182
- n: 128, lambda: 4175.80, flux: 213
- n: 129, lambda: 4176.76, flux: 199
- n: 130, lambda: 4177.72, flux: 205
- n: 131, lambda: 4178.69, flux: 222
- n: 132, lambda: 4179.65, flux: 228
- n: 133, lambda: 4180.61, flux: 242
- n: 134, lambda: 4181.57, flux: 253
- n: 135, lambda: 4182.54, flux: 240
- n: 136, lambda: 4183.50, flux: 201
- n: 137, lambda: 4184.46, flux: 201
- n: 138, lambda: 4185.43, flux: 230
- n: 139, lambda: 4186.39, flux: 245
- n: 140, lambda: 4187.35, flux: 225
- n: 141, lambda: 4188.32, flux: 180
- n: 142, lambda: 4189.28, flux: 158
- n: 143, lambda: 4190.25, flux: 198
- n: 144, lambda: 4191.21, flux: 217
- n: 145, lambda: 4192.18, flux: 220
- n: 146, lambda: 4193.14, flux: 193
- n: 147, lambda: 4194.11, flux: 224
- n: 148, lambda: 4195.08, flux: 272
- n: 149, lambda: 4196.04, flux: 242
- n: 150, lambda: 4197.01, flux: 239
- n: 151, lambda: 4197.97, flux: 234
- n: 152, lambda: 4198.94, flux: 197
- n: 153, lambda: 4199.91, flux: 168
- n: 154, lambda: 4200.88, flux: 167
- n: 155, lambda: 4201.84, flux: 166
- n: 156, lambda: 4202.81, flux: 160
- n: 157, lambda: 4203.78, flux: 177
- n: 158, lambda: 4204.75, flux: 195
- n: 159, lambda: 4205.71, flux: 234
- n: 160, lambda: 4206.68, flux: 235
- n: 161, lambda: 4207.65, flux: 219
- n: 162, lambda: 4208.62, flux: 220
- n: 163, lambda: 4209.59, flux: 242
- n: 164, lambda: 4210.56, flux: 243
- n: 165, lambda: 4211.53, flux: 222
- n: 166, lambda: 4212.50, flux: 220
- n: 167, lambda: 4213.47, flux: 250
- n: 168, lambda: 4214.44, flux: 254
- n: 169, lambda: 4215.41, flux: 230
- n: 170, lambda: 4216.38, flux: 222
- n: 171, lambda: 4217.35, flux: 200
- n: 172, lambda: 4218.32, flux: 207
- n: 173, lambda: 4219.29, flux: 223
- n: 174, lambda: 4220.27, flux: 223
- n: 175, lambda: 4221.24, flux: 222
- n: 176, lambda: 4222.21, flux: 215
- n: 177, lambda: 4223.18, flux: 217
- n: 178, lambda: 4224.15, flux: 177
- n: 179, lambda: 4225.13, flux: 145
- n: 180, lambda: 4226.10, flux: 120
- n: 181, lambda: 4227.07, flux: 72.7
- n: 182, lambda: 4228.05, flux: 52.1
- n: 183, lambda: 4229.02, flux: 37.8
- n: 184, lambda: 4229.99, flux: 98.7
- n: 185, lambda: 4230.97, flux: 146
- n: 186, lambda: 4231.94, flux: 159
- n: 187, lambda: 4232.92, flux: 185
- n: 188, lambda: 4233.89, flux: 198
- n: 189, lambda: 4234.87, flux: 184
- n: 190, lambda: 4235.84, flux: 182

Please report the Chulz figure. 0.229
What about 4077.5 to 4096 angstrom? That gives 0.217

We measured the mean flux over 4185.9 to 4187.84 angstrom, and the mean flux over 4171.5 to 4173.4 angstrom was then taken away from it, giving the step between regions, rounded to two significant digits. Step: 27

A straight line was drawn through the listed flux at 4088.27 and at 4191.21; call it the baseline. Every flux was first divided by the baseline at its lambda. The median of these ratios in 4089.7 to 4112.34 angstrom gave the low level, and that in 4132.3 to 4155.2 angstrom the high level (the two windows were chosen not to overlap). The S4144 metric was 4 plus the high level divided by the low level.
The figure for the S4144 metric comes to 5.09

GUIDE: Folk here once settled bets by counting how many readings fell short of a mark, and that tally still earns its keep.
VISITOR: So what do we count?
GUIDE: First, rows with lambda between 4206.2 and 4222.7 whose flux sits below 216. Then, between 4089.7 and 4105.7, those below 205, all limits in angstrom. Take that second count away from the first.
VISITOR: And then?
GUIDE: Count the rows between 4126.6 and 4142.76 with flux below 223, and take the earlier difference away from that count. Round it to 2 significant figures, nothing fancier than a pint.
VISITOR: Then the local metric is 17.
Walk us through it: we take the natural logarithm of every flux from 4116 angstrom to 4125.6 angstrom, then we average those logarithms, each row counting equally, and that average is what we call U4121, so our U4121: 5.44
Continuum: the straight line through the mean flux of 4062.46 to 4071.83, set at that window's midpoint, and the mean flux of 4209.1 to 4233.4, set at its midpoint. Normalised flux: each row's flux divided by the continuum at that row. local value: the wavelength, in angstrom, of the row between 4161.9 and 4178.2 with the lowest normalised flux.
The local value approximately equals 4173.88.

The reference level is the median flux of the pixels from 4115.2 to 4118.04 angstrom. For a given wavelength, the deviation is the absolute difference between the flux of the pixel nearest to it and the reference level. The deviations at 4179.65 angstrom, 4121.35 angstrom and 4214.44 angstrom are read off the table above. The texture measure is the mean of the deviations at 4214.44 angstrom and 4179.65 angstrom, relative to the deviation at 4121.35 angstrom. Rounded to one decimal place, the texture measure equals 7.5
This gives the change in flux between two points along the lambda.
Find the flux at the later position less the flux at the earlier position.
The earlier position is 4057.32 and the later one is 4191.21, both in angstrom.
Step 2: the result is 16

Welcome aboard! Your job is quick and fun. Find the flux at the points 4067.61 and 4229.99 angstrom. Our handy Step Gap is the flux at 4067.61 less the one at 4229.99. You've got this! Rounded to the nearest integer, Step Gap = 91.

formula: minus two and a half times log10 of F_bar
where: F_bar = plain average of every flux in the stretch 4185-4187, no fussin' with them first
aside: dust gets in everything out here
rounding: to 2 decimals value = -5.94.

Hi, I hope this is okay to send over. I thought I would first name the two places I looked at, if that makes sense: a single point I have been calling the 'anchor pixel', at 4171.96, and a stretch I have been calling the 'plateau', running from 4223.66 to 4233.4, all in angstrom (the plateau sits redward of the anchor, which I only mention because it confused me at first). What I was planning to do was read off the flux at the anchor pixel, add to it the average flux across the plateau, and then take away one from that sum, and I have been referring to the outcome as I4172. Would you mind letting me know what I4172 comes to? 354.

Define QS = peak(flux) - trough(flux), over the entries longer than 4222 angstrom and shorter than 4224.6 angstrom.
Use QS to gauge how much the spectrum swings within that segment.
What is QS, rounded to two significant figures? 40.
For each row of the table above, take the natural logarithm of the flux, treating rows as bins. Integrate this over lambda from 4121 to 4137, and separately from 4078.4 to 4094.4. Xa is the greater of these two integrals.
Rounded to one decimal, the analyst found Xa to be 86.7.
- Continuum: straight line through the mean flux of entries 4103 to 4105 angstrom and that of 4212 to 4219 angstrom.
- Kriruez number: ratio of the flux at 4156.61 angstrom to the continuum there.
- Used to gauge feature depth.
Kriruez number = 0.99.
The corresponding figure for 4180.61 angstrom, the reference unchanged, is 1.15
